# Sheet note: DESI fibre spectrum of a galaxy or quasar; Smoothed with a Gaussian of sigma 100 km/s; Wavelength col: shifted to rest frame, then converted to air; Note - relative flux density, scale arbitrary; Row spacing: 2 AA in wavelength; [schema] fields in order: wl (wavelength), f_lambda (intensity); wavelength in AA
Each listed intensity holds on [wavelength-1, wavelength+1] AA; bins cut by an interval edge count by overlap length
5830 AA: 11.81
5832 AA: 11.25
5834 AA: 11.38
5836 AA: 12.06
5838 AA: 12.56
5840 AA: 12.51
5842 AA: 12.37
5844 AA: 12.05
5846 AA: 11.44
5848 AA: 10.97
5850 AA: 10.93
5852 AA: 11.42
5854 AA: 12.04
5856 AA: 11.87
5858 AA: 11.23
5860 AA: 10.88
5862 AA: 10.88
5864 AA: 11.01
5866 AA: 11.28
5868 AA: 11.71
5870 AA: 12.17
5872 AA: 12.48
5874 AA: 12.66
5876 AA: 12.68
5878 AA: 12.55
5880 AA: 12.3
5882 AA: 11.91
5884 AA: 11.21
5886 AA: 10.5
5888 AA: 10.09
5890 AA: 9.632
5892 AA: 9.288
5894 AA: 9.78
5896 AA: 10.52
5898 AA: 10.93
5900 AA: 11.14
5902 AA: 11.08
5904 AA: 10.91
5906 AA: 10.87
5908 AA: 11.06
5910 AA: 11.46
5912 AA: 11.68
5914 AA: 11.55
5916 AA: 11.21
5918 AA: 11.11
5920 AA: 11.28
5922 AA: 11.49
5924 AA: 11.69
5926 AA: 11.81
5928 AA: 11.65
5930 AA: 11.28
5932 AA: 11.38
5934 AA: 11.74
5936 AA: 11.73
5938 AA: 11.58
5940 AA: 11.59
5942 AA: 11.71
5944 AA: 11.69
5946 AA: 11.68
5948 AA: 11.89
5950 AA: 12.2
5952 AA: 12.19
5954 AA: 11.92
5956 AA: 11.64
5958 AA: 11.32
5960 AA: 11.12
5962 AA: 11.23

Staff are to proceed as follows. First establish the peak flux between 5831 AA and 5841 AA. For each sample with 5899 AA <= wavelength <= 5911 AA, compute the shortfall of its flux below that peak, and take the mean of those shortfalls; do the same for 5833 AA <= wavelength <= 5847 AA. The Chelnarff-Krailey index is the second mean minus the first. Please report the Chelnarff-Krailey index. -1.0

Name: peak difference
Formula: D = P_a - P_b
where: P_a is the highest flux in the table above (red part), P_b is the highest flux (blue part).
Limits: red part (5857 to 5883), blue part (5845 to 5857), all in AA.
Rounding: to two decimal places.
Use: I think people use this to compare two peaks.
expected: 0.64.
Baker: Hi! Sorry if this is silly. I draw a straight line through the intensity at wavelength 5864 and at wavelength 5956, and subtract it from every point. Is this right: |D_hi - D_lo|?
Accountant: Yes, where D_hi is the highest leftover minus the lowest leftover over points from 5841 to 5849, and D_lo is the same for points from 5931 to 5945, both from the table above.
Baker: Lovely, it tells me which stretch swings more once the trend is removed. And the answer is 1.1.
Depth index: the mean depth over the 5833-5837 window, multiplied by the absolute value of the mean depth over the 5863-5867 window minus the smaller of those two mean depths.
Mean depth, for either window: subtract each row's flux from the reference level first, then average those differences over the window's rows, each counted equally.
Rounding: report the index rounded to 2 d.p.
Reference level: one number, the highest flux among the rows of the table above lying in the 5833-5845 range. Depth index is 0.48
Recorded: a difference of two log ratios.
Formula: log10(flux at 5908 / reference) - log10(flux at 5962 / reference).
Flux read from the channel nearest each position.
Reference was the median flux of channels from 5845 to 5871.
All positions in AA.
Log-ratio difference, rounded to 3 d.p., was -0.007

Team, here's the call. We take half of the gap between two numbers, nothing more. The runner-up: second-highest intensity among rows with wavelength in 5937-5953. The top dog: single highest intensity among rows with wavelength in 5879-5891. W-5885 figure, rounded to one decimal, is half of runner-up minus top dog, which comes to -0.1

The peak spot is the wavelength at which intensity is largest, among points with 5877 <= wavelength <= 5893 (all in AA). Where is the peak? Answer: 5878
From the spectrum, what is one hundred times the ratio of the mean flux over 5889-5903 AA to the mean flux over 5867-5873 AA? 85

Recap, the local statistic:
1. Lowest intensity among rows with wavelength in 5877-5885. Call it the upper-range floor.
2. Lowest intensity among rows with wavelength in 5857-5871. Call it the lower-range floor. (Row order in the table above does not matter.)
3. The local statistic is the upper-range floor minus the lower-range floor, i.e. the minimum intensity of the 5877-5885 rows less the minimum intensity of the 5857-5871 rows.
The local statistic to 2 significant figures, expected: 0.33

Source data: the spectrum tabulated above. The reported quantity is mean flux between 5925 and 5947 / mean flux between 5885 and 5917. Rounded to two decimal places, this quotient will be 1.08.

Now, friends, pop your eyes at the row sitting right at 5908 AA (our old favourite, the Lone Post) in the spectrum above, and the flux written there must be 11.06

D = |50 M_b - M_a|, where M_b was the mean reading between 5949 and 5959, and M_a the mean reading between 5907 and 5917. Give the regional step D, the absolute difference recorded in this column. 581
